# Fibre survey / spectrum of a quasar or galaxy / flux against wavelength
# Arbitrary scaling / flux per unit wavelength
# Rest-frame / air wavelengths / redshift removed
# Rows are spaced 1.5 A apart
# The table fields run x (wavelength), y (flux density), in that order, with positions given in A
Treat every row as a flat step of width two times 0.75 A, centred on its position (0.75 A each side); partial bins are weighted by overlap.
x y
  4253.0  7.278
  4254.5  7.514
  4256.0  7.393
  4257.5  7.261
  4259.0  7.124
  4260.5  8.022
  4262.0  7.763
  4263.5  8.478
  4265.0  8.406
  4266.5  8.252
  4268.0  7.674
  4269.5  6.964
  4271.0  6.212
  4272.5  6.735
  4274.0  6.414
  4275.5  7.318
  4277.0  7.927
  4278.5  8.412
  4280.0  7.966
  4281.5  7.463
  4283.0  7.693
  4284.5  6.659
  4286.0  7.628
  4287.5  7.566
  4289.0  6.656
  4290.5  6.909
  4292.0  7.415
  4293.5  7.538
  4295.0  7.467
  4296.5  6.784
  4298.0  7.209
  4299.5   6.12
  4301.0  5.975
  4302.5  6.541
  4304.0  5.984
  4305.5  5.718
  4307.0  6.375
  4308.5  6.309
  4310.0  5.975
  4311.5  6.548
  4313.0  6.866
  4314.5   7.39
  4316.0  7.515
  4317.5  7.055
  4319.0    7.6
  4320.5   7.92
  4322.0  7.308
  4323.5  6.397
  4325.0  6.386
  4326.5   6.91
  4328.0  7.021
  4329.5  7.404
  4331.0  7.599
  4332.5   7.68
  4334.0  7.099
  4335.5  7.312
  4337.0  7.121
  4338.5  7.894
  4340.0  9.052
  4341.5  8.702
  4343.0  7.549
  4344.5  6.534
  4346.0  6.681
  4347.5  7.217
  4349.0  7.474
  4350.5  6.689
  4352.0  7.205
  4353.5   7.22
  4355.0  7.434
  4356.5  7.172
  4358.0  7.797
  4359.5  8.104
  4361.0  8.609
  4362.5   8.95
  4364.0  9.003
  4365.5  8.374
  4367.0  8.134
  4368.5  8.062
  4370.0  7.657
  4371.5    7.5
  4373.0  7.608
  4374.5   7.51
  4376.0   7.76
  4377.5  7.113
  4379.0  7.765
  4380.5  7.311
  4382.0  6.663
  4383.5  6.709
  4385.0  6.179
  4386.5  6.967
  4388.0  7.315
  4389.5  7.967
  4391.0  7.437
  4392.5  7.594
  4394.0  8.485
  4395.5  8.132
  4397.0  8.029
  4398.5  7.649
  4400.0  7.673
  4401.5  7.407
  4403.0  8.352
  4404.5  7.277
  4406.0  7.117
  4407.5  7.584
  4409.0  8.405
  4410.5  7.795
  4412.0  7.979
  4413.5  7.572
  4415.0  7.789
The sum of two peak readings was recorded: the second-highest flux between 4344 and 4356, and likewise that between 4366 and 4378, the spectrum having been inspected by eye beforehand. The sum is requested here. 15.5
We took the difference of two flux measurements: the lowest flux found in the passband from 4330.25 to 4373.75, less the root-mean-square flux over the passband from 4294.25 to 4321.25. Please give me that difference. -0.2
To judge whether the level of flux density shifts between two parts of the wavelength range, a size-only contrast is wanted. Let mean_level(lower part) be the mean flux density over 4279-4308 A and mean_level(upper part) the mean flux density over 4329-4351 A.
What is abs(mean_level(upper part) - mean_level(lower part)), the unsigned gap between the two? 0.5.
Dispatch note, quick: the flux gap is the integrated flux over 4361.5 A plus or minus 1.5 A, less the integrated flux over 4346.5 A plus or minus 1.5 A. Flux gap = 5.5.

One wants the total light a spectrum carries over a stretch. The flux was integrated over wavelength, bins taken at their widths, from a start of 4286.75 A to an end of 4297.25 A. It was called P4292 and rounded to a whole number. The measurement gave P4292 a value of 76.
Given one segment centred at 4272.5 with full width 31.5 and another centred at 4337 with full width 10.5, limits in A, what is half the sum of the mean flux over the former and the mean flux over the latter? 7.68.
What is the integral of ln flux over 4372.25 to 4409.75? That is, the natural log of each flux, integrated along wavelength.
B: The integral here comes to 75.6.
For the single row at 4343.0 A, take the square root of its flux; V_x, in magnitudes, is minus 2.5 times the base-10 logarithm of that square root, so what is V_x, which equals -1.10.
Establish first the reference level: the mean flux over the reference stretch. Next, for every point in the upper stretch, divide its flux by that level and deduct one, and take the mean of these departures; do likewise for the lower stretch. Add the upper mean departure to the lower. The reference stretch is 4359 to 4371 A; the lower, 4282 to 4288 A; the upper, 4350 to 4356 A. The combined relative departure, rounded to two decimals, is -0.26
